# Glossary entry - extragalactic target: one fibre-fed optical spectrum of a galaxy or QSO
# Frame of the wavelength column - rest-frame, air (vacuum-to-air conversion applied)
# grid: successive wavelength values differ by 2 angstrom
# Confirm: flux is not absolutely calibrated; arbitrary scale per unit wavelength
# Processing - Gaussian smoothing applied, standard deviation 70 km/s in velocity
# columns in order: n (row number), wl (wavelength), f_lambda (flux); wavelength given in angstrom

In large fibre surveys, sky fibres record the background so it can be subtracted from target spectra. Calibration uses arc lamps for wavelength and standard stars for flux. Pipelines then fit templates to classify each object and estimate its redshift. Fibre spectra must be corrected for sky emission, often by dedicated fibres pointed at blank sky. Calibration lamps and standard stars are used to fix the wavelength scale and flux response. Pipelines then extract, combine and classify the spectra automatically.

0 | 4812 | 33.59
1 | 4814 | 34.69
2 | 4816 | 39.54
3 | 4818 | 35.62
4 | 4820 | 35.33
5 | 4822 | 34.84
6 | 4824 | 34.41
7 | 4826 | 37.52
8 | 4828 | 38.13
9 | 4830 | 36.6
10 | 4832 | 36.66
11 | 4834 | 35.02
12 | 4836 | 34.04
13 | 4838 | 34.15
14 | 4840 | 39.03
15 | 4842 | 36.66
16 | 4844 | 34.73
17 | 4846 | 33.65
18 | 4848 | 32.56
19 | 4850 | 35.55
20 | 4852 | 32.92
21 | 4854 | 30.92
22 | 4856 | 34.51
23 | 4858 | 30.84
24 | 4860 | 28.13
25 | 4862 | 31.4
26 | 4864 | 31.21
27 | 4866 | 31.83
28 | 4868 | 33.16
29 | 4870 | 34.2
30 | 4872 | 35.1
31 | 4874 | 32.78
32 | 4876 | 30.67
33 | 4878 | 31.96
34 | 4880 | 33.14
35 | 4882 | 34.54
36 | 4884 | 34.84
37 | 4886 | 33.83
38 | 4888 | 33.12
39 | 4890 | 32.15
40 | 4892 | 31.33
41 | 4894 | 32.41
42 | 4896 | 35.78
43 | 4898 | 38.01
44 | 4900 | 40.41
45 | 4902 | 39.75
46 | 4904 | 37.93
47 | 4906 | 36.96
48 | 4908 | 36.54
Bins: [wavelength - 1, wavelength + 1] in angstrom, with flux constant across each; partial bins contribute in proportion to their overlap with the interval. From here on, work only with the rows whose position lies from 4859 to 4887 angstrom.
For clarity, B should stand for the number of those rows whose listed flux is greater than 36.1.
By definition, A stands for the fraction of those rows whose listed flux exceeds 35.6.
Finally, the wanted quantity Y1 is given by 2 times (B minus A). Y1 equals 0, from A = 0.0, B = 0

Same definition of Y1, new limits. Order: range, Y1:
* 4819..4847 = 11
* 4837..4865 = 4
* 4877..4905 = 7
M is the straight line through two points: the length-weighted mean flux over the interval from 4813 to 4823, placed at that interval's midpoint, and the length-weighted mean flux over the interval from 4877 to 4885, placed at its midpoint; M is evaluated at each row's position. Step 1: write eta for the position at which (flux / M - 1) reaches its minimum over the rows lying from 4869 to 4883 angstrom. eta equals 4876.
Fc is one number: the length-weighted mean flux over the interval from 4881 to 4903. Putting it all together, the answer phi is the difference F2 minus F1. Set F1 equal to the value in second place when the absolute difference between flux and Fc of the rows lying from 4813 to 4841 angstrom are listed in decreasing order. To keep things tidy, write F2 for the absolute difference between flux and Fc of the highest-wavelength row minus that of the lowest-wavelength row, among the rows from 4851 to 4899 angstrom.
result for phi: -3.2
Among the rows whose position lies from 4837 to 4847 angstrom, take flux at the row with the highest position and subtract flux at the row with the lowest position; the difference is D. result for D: -0.5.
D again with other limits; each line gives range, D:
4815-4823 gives -4.7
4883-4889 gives -1.7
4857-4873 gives 4.3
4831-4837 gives -2.6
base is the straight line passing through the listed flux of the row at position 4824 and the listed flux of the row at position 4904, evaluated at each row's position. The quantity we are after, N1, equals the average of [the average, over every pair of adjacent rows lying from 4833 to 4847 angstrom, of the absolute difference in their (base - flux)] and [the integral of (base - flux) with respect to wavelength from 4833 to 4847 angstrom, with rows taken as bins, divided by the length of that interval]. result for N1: 0.9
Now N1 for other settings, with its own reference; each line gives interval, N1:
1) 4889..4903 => 1.8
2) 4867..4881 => 2.5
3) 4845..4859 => 2.7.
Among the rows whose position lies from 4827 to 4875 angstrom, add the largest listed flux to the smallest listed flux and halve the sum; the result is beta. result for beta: 33.6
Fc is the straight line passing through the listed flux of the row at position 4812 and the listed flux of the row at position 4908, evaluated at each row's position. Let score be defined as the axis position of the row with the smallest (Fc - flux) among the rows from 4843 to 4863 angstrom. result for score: 4850 angstrom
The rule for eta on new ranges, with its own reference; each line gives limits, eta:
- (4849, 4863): 4860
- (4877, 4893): 4892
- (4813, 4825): 4814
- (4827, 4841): 4836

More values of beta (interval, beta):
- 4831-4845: 36.5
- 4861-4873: 33.2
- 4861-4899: 34.3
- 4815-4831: 37.0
